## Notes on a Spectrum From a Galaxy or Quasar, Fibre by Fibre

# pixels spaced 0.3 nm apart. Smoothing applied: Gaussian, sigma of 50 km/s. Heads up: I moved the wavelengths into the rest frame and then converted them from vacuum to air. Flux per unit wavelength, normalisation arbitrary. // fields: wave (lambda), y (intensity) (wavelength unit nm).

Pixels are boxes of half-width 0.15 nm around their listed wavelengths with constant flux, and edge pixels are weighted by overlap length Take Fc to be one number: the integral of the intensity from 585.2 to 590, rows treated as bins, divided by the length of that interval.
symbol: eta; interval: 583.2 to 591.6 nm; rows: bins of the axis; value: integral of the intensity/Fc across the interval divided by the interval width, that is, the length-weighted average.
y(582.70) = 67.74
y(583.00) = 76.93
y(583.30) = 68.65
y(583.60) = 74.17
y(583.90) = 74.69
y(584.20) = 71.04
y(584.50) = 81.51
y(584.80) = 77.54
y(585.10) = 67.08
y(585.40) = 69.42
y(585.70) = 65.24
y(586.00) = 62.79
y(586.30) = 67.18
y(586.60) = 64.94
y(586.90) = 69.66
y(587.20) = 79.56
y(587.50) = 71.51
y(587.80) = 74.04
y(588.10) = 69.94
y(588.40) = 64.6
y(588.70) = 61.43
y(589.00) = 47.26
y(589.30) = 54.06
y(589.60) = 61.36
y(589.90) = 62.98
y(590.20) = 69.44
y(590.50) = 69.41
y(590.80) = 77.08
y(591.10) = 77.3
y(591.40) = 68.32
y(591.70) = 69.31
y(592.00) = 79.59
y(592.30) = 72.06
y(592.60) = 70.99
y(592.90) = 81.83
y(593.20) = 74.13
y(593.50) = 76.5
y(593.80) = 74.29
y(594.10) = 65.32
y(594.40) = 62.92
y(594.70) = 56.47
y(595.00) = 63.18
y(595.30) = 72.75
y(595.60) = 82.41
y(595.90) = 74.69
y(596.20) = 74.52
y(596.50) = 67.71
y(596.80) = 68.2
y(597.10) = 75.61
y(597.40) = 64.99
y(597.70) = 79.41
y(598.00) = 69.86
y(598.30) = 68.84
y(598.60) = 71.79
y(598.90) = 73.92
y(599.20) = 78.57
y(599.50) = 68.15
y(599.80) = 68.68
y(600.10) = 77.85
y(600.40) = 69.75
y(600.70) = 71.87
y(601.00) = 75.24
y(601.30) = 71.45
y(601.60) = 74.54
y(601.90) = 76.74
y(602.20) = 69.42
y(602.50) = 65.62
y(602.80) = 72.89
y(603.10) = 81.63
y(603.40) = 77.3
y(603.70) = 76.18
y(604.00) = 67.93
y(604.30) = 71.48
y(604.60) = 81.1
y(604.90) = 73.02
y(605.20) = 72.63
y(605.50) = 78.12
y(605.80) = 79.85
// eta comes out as 1.05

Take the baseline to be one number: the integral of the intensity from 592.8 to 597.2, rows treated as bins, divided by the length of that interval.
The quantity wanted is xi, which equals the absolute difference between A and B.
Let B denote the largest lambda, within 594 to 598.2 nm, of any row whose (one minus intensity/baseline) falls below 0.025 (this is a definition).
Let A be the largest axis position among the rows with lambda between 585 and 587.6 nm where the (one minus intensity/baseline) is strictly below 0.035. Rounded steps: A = 587.50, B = 598.00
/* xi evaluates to 10.50 nm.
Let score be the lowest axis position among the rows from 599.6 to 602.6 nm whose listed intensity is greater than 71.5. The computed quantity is 600.10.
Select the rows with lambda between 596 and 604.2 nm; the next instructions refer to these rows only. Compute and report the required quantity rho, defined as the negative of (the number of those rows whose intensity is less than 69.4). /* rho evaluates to -8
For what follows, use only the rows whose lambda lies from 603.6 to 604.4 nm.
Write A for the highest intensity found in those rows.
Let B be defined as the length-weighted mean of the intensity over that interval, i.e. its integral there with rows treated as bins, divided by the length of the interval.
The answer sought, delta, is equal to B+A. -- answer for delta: 148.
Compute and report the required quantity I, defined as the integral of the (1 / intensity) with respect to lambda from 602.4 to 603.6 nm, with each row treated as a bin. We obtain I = 0.0161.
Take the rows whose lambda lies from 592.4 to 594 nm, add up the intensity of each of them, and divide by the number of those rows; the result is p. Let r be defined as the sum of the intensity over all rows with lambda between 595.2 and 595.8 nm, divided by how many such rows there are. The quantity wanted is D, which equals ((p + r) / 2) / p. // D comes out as 1.01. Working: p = 76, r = 77.6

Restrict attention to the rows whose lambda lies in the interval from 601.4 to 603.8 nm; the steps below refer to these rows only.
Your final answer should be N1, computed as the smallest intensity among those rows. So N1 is 65.62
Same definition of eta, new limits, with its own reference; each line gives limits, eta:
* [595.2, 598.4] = 1.11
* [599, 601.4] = 1.11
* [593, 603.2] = 1.10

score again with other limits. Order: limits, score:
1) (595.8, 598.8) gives 595.90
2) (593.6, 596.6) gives 593.80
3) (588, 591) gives 590.80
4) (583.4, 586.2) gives 583.60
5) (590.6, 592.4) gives 590.80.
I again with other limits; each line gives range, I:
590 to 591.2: 0.0166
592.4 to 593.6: 0.0159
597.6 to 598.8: 0.0167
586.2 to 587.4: 0.0171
